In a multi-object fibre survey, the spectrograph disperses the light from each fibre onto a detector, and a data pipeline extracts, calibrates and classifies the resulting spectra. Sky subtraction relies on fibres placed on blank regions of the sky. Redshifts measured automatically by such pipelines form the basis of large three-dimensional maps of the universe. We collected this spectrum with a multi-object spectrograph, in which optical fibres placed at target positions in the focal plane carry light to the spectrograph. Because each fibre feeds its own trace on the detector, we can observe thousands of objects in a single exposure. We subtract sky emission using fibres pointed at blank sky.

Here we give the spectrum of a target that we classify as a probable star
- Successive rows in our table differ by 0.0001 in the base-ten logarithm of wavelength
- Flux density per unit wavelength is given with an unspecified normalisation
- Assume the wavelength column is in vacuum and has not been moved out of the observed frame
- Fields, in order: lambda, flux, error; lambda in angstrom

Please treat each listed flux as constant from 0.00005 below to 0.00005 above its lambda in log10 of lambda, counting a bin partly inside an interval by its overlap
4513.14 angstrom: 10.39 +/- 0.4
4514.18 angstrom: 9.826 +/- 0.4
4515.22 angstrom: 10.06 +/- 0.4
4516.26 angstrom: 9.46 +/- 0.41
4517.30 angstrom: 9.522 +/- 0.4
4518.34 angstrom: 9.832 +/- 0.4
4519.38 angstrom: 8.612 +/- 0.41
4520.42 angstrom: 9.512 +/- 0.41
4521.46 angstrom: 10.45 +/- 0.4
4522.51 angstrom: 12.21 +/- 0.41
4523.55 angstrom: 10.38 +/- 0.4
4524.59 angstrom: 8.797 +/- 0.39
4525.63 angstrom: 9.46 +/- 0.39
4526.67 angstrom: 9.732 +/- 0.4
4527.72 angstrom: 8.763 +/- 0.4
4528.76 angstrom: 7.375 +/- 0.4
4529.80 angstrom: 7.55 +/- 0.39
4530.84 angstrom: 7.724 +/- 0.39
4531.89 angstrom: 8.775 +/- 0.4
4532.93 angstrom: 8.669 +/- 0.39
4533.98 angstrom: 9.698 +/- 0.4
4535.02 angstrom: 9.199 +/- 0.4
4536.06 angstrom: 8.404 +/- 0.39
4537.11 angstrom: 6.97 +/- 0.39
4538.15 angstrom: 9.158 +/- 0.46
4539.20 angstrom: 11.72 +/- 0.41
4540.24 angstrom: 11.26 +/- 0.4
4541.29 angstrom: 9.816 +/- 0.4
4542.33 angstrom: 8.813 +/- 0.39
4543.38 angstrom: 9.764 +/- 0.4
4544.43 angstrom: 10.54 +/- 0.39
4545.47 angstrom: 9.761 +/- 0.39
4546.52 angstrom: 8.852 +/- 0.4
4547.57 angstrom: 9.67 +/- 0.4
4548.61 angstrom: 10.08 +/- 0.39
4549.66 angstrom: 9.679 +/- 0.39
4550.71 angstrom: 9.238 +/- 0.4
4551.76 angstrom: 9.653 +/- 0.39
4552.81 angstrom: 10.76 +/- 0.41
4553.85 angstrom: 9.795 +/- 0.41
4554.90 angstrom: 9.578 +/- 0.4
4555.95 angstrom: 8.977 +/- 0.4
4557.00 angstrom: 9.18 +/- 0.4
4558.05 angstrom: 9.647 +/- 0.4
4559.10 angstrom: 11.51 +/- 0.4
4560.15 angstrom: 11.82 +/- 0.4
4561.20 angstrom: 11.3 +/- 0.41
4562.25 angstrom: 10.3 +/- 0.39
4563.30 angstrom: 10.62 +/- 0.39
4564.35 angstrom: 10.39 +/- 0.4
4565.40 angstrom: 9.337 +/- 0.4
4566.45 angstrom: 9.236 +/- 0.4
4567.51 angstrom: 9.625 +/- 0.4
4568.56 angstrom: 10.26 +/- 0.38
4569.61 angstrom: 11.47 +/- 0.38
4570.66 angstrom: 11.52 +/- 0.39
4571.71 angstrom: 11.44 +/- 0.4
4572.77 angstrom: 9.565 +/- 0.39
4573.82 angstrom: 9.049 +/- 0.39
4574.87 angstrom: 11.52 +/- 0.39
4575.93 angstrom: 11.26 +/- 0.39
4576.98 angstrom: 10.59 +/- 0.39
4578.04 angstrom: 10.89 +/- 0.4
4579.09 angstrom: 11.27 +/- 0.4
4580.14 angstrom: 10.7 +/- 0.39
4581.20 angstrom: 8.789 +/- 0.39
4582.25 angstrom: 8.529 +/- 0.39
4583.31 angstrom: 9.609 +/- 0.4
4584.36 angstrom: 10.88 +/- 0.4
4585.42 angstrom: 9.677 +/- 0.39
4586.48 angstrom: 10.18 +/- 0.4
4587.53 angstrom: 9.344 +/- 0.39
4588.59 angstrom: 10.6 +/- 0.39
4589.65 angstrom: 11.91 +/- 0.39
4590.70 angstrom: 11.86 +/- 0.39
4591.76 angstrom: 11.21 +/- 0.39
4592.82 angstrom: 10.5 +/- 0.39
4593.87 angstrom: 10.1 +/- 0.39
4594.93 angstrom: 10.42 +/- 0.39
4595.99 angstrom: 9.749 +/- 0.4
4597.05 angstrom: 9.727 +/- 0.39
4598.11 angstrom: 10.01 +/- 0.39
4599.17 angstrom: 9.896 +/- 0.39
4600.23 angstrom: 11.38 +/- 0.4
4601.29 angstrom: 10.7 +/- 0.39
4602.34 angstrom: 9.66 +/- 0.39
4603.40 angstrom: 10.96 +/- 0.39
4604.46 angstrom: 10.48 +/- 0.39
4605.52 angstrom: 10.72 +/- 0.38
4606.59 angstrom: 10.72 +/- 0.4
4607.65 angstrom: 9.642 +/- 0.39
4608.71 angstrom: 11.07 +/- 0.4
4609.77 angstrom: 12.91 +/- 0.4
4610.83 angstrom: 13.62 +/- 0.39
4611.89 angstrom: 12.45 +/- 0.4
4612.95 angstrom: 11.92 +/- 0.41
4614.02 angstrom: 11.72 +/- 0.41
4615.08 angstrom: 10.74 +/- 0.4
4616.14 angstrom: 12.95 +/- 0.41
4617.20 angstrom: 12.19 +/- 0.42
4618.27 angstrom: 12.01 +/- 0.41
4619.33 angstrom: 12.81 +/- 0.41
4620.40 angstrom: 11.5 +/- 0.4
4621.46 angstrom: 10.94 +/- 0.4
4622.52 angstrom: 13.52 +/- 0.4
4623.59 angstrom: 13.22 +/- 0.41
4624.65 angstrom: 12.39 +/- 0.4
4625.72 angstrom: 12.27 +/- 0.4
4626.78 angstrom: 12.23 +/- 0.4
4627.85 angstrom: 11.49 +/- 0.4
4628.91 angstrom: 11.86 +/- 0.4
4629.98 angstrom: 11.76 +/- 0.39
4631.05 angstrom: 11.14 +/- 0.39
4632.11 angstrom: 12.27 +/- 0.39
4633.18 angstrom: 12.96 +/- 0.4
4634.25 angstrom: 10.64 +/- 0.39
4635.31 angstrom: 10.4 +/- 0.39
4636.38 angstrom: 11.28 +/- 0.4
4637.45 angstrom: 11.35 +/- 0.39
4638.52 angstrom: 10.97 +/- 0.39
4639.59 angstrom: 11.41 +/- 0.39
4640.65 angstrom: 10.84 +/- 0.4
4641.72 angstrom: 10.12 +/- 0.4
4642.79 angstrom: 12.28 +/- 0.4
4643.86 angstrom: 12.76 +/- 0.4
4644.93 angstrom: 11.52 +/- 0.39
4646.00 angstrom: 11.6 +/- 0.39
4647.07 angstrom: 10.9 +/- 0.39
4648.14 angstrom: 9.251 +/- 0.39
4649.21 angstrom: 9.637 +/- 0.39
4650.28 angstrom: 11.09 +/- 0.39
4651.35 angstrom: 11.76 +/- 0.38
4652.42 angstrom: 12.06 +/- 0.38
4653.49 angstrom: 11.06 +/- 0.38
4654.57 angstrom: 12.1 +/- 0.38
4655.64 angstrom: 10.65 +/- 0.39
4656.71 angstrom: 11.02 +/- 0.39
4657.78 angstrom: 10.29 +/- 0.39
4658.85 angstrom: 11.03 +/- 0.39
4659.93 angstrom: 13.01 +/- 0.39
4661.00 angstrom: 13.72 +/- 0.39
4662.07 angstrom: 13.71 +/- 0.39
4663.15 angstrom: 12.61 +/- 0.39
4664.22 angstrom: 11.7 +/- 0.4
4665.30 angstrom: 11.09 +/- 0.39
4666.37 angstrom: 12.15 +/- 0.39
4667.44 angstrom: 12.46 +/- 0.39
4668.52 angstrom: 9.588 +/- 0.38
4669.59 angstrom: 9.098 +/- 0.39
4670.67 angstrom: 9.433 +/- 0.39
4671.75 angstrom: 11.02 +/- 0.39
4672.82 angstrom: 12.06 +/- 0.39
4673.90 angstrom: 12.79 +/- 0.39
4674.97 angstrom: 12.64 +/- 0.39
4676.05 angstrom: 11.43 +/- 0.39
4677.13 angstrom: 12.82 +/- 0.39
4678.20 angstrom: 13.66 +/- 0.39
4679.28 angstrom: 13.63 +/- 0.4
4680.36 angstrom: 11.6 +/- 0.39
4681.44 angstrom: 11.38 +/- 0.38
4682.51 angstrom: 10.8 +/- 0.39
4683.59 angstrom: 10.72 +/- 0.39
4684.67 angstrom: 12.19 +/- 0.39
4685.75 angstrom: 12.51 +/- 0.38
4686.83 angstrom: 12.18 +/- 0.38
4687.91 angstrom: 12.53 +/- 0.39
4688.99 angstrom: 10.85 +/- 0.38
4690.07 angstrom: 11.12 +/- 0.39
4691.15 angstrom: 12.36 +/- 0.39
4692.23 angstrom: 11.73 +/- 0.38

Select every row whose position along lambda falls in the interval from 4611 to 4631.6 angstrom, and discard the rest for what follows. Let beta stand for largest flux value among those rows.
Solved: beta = 13.52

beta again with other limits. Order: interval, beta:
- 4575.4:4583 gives 11.27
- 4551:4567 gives 11.82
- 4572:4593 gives 11.91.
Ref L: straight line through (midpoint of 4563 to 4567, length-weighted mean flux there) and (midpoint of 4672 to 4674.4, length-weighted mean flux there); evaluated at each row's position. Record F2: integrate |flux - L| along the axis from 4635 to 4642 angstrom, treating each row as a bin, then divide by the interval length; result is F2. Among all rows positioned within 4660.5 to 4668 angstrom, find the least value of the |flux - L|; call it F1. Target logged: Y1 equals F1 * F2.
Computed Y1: 0.022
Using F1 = 0.04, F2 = 0.53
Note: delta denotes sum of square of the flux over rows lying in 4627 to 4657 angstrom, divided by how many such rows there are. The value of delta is 128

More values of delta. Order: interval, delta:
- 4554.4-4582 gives 109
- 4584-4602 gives 110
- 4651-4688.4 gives 140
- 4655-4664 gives 146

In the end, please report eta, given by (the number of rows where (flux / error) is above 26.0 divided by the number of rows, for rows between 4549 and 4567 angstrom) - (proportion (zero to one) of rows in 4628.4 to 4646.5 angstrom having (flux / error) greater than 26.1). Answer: -0.6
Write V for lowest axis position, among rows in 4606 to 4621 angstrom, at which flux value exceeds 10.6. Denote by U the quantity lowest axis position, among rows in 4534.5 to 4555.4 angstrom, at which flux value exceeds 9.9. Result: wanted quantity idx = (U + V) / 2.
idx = 4572.9 angstrom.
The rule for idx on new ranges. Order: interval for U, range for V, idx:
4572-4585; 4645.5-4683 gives 4610.4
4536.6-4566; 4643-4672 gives 4591.5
